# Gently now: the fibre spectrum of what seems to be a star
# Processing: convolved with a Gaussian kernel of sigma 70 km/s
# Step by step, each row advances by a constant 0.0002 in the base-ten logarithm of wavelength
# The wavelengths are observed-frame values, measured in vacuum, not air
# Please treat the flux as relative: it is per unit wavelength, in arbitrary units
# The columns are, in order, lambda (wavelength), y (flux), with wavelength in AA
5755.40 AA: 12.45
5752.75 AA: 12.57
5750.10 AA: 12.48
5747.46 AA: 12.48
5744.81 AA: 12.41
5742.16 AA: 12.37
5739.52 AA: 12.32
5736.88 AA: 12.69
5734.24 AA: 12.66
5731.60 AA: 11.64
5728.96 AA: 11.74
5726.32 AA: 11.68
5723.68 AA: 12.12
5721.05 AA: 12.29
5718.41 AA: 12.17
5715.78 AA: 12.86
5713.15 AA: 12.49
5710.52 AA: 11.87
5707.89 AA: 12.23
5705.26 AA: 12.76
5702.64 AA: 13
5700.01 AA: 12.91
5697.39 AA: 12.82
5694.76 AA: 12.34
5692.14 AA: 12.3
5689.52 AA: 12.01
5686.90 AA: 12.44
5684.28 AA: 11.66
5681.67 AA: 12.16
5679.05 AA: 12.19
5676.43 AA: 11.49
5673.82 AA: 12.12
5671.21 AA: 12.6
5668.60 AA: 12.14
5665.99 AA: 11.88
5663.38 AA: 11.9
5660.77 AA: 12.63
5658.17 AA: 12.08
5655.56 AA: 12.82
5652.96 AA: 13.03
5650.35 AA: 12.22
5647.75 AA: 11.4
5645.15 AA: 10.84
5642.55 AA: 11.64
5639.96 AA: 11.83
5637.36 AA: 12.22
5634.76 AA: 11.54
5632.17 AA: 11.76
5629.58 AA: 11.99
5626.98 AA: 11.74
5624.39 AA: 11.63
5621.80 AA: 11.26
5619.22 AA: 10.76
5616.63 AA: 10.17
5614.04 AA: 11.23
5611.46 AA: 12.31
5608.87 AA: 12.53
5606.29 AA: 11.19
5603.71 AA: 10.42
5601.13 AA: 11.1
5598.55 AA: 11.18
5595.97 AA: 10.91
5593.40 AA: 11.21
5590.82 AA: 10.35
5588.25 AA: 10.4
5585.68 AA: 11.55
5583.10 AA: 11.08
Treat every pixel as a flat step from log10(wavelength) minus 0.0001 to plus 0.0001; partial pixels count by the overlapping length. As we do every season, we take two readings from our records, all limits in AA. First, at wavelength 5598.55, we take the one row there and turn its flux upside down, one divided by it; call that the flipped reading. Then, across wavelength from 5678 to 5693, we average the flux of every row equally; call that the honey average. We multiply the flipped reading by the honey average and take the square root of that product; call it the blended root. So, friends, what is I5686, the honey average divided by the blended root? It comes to 11.64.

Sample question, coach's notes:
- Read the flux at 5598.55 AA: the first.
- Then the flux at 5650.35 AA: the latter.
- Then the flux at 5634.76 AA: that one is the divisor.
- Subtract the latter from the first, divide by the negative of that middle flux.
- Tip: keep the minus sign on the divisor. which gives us 0.090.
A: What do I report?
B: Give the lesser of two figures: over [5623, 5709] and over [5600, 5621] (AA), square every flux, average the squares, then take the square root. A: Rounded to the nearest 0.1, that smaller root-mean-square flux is 11.2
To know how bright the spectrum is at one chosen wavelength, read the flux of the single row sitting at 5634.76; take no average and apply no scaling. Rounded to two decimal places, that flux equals 11.54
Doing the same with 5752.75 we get 12.57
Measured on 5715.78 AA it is 12.86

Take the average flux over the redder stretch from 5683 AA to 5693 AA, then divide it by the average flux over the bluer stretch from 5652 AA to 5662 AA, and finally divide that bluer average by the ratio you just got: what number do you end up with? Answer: 13.2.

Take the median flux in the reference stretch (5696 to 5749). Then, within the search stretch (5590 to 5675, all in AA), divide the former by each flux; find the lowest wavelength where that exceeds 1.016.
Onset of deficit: 5590.82 AA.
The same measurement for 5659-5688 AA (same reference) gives 5663.38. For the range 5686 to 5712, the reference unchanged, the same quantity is 5689.52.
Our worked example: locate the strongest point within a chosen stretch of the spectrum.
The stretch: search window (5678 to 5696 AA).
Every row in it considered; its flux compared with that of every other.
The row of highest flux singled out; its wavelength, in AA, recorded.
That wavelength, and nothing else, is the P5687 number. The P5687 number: 5686.90 AA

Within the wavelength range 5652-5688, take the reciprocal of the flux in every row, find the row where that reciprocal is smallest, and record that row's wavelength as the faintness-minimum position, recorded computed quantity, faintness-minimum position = 5652.96 AA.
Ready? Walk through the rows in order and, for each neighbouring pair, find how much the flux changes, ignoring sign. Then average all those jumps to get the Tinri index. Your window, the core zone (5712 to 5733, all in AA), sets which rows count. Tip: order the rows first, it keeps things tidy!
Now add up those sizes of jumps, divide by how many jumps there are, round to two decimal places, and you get 0.28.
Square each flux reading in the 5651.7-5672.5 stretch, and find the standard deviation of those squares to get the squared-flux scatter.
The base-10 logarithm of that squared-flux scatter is 1.0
